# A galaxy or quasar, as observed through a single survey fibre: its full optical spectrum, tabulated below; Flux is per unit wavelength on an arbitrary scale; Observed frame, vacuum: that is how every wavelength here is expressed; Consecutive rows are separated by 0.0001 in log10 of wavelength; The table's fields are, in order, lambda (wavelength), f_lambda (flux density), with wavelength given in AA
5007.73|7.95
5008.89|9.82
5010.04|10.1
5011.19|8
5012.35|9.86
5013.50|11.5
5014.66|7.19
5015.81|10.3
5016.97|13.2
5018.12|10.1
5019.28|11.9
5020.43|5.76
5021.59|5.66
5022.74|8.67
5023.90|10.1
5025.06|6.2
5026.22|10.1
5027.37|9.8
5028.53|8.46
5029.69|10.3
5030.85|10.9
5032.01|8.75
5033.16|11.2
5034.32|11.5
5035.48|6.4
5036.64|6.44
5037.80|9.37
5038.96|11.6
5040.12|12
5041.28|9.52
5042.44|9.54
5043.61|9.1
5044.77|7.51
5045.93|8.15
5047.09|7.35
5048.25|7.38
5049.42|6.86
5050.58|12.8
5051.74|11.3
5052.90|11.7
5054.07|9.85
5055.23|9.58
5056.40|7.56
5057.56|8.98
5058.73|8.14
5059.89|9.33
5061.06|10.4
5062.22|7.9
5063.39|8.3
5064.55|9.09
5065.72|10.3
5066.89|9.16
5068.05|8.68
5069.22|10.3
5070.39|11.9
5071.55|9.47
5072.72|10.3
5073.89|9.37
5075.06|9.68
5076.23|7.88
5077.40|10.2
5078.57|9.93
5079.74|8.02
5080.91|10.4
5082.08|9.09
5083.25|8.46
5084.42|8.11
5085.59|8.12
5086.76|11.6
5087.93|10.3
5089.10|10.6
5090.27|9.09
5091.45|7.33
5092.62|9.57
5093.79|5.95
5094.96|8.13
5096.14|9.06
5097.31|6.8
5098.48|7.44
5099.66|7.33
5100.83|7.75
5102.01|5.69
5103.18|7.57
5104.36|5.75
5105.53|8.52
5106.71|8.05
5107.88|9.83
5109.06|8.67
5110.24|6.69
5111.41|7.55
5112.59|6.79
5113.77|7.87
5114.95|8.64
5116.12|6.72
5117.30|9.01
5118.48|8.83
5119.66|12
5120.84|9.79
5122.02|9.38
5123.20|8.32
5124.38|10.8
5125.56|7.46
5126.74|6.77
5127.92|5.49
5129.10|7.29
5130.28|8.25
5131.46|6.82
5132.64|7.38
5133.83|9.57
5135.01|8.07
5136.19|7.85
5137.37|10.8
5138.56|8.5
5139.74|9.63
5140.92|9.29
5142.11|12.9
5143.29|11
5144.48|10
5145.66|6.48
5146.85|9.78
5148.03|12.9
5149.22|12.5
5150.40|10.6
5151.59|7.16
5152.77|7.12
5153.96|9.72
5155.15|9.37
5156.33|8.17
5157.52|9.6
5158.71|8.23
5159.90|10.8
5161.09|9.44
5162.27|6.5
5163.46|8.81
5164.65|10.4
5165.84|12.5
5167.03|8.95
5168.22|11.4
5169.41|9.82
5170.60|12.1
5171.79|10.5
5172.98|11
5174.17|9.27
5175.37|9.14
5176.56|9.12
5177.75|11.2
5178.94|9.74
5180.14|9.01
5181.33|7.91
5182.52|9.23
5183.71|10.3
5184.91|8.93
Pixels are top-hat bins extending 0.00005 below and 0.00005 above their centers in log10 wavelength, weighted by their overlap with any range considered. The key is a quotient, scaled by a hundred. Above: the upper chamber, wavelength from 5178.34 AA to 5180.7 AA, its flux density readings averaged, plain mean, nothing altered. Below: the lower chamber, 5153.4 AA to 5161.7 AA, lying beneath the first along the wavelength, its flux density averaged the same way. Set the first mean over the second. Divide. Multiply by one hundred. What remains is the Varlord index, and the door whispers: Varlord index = 100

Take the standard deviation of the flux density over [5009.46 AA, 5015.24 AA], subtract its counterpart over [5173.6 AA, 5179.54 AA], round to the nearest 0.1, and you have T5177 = 0.8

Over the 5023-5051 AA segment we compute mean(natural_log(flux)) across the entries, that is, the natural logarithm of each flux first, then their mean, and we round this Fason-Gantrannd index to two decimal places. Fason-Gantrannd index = 2.20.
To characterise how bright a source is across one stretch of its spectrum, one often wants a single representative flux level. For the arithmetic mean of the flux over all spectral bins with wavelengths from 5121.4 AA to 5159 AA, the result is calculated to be 9.0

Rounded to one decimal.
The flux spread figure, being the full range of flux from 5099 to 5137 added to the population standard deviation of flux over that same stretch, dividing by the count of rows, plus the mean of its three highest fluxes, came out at 18.8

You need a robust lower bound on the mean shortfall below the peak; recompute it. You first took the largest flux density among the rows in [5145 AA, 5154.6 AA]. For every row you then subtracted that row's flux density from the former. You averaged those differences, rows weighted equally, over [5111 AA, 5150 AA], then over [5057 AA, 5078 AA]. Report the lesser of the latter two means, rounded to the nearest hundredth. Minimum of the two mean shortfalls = 3.49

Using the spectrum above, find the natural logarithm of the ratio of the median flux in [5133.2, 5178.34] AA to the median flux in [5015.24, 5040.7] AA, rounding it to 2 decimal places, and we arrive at -0.05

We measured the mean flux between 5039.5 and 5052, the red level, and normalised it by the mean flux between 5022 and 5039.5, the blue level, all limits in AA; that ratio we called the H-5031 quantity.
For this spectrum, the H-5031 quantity 0.99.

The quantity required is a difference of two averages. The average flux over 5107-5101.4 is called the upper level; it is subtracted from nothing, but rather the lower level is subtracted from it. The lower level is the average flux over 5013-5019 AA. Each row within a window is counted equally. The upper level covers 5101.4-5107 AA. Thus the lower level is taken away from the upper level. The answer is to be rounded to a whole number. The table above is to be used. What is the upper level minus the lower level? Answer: -3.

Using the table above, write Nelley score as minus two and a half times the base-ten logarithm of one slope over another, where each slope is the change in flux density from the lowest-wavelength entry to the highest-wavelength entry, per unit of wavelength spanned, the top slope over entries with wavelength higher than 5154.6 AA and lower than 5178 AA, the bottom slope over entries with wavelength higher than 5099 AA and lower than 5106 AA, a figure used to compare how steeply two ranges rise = 1.0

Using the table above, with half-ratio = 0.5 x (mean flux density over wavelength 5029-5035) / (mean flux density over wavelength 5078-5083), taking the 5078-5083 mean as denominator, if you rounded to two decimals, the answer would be 0.56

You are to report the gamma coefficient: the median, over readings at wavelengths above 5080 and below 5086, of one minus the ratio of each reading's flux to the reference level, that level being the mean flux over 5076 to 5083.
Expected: 0.09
